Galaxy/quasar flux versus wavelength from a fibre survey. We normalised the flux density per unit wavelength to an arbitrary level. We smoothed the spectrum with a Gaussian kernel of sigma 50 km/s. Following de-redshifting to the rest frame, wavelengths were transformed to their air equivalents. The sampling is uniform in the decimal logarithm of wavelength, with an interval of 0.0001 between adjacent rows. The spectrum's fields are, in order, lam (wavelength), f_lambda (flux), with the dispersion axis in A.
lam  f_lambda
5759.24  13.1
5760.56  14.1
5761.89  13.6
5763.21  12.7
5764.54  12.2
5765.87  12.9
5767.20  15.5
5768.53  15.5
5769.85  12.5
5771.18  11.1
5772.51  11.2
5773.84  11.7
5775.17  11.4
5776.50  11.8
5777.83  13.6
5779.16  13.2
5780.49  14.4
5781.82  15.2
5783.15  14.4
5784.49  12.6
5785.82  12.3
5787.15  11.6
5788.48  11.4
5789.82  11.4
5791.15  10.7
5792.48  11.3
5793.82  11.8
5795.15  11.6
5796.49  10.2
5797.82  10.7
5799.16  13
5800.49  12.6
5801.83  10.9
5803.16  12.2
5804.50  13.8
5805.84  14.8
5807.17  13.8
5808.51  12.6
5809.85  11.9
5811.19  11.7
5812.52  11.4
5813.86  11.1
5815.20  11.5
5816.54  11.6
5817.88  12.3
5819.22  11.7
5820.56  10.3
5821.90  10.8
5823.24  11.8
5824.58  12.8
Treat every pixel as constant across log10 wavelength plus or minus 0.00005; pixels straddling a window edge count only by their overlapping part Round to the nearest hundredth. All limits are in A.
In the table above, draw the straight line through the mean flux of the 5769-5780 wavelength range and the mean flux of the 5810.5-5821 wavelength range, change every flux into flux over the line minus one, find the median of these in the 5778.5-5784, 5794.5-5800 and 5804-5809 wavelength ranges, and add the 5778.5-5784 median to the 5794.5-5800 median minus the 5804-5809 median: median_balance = -0.04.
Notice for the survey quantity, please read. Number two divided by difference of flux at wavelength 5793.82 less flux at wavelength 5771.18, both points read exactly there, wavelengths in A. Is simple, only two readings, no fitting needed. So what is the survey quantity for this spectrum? 2.9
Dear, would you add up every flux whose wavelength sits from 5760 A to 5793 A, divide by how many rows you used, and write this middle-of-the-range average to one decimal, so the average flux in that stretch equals 12.7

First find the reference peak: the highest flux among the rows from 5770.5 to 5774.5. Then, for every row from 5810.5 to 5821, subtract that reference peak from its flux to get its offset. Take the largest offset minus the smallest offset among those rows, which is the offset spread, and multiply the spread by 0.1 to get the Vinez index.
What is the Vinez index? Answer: 0.20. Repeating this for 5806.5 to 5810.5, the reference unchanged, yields 0.19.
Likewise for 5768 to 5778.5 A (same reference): 0.44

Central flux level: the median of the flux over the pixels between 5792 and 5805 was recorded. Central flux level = 11.70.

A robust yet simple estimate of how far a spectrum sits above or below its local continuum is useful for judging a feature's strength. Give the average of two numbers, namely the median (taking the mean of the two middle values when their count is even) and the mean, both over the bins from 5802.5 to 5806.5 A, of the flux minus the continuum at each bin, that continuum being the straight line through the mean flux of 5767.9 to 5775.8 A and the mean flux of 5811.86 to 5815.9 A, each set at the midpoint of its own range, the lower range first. 2.2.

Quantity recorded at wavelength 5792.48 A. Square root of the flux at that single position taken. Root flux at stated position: 3.4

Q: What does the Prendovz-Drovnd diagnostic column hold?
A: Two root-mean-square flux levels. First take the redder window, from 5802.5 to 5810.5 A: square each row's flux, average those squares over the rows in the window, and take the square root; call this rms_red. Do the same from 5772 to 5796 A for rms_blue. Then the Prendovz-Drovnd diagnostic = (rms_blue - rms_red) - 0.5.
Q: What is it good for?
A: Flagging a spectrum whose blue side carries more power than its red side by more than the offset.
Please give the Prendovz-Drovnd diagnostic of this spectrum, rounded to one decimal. -1.3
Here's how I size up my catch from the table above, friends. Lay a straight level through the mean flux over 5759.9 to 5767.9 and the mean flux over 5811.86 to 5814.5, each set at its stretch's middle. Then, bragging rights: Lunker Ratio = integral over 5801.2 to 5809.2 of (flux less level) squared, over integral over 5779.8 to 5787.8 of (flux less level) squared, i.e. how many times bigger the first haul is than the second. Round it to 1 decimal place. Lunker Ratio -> 1.7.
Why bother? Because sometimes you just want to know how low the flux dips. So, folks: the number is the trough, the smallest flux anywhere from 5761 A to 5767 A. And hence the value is 12.2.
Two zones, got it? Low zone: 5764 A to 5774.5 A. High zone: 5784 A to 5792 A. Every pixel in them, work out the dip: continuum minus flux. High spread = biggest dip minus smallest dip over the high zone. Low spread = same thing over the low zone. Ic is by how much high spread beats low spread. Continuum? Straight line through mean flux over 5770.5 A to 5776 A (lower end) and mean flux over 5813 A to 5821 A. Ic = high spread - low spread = -2.5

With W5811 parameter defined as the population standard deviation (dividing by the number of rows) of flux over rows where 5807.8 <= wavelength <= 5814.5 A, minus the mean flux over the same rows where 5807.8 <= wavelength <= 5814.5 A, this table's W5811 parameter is -11.2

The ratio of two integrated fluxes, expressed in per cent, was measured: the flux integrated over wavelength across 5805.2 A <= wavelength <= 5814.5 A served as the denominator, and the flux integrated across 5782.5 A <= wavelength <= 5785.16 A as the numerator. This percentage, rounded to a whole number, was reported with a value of 31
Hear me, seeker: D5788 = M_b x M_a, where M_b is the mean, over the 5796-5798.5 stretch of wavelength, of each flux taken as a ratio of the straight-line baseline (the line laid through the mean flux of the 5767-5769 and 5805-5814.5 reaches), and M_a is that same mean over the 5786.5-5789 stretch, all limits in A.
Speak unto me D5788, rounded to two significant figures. 0.64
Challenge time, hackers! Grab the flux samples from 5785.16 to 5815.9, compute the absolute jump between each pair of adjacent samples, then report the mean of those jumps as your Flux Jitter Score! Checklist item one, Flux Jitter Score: 0.78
